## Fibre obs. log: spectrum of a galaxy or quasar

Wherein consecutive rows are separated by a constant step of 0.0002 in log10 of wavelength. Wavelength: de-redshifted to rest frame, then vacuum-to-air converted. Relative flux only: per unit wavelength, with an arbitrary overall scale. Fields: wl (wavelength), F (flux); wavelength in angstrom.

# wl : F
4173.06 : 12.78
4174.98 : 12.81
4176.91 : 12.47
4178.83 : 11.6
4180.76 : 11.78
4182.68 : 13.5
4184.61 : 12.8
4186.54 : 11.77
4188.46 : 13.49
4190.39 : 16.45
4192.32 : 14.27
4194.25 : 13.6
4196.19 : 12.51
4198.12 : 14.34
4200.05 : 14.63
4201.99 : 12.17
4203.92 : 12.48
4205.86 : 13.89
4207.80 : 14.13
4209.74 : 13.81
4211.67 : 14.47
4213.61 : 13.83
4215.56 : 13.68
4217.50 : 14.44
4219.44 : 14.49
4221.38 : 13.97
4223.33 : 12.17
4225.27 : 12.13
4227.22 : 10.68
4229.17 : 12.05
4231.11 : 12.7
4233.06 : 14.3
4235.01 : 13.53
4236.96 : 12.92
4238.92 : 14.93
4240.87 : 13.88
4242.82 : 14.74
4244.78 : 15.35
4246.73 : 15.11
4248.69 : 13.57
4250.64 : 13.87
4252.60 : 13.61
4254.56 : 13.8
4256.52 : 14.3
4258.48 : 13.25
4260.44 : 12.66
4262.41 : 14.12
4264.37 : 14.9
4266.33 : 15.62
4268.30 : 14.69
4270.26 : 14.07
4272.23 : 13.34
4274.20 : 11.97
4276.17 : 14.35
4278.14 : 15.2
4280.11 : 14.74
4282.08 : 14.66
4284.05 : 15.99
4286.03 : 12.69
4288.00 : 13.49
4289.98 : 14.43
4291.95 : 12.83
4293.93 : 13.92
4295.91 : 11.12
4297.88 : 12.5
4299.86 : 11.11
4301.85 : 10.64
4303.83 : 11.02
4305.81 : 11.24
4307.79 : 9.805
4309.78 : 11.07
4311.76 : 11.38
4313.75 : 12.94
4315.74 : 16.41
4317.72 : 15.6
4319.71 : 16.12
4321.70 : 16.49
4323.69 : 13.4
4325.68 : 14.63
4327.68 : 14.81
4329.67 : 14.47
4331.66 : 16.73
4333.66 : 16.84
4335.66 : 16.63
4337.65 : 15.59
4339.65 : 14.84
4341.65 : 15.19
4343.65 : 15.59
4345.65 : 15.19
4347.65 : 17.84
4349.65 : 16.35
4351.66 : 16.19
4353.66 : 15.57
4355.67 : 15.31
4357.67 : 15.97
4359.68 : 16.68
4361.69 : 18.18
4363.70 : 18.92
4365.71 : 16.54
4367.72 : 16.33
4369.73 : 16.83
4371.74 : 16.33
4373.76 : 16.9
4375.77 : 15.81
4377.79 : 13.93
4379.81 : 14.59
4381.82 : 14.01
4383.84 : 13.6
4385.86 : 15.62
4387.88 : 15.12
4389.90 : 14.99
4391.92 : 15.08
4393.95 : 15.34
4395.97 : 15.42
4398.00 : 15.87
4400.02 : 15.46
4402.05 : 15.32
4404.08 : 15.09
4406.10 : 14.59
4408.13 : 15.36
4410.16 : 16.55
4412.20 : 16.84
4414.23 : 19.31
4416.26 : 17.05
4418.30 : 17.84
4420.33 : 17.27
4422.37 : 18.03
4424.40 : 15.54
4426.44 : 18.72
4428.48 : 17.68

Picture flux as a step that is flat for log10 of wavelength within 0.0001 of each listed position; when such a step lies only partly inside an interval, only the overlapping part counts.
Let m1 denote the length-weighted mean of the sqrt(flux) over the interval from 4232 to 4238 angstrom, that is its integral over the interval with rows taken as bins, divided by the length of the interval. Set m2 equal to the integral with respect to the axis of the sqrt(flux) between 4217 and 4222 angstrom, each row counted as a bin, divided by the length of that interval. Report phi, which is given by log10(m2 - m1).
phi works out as -0.97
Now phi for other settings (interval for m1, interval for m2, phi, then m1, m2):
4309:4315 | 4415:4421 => -0.14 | 3.46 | 4.18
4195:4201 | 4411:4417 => -0.31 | 3.71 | 4.21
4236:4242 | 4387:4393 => -0.83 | 3.73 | 3.88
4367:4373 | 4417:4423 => -0.87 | 4.06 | 4.20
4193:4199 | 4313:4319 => -0.67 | 3.67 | 3.89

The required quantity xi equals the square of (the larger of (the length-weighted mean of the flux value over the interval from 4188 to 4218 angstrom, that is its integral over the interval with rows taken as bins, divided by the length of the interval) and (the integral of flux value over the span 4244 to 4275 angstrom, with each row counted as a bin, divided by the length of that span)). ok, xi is 197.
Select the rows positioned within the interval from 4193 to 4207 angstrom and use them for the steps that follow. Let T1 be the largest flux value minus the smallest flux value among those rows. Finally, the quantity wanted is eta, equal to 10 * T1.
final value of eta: 25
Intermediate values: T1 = 2.5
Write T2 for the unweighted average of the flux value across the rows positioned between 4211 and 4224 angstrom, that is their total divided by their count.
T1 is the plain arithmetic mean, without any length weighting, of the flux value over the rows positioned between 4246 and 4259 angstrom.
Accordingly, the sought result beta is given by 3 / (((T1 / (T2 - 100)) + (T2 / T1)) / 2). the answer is 7.20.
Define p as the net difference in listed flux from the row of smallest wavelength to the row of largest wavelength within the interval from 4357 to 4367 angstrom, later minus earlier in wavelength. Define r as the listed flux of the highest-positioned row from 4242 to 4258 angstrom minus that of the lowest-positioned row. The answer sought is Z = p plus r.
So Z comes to 0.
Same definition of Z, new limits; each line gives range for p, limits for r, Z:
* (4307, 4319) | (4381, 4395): 7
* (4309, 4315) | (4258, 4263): 3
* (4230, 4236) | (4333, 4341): -1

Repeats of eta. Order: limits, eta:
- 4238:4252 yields 18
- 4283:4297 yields 49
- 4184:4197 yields 47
